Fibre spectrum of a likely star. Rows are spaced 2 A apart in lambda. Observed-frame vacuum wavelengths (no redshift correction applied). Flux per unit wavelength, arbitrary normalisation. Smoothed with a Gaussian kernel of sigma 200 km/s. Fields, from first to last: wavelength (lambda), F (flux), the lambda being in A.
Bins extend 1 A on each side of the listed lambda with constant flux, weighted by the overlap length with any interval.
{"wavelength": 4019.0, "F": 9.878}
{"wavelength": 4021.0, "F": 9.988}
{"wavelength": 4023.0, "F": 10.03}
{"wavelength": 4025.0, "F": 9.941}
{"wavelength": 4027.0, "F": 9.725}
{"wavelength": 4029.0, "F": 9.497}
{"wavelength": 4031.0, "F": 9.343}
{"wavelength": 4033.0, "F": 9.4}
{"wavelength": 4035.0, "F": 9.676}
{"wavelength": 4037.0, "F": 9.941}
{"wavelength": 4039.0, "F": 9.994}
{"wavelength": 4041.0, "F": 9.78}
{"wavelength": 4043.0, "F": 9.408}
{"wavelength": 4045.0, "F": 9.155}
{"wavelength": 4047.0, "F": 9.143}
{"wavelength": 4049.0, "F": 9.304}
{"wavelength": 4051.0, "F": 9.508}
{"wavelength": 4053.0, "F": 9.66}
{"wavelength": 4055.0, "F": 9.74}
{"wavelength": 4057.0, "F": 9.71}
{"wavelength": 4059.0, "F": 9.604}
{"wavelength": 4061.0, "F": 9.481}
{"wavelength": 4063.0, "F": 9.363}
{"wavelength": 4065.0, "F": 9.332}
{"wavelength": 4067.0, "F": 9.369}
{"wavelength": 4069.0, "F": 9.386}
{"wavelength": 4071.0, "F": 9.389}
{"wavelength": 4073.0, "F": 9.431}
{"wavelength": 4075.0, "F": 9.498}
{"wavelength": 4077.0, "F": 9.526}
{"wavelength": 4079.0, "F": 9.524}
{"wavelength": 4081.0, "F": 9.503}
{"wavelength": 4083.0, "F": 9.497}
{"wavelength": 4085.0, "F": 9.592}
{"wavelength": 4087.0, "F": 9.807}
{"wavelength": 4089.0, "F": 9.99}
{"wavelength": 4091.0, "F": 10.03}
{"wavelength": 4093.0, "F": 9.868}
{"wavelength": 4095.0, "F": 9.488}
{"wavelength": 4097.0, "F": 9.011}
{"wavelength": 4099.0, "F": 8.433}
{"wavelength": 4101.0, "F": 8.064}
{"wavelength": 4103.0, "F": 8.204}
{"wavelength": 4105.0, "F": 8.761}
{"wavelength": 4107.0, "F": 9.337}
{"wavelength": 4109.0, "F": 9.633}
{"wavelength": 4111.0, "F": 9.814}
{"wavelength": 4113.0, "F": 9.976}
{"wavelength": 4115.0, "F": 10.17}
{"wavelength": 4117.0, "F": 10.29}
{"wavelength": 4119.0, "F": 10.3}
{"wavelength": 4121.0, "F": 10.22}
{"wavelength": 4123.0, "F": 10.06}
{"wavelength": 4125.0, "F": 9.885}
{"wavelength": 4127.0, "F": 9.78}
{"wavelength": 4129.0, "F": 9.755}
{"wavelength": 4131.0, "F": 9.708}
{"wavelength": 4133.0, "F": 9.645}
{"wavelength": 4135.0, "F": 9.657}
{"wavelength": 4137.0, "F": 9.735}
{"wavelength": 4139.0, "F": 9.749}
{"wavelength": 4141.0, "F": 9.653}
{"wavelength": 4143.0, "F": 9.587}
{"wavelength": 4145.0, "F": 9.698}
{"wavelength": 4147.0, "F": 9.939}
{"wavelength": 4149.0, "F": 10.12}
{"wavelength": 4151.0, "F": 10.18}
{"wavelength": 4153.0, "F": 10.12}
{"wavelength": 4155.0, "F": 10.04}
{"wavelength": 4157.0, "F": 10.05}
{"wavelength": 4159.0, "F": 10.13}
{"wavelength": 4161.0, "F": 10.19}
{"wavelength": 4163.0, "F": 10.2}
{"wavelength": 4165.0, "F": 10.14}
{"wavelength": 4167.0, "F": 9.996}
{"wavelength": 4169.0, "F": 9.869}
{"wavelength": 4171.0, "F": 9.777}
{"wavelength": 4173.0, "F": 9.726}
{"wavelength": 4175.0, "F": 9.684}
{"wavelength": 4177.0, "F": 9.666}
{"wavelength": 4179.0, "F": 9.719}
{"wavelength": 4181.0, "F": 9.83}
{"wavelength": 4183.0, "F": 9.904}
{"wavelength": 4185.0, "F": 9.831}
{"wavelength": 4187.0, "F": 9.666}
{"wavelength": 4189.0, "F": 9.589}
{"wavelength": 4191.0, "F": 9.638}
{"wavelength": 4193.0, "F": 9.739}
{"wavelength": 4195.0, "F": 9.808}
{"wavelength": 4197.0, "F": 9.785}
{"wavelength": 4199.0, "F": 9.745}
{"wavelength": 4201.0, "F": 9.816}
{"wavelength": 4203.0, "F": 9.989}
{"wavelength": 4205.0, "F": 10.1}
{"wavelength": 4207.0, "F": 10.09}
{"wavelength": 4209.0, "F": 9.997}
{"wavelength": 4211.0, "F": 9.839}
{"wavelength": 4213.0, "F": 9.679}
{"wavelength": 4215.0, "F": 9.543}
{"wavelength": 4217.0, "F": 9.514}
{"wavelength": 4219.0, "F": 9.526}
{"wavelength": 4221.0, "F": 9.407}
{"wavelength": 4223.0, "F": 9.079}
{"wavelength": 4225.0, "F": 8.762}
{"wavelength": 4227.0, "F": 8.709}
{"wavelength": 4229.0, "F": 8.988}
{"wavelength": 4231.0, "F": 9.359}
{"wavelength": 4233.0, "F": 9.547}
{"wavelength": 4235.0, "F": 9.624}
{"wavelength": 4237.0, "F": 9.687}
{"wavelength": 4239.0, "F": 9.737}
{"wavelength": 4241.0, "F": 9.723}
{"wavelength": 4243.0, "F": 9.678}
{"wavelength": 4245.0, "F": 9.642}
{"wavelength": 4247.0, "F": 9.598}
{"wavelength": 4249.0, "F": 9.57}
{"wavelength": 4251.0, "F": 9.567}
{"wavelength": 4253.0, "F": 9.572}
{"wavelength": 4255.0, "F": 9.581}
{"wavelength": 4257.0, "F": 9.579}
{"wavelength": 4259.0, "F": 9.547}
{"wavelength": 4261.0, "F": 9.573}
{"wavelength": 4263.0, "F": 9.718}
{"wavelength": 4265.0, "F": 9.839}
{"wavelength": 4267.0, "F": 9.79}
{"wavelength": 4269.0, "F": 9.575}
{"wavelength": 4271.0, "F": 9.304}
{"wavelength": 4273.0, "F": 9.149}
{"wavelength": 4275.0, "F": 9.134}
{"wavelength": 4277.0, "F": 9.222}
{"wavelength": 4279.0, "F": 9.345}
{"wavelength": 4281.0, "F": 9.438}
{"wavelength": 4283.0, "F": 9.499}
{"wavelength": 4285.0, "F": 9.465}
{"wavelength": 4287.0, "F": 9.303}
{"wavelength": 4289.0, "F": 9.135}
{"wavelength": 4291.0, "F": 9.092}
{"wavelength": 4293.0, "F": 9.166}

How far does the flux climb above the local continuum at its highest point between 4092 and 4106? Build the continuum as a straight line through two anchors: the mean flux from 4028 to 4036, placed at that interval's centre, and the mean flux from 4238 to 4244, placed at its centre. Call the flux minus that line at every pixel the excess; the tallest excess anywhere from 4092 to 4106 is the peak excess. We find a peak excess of 0.32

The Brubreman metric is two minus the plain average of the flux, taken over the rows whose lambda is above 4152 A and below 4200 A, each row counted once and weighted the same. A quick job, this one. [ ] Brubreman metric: -7.87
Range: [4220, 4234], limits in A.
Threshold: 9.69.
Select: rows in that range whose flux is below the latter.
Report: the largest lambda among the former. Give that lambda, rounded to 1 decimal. 4233.0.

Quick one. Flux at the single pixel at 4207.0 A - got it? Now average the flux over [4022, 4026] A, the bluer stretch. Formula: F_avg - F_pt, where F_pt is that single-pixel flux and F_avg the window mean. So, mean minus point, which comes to -0.10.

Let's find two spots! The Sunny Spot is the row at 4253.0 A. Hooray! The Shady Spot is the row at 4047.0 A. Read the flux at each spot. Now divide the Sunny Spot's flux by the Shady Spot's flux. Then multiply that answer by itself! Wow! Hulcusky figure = 1.10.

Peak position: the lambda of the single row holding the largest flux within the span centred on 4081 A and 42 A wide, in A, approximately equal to 4091.0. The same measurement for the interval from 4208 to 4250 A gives 4209.0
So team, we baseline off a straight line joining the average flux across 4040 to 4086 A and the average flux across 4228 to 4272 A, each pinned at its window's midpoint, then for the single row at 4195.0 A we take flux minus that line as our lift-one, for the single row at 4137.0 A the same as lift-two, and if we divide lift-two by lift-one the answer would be 0.8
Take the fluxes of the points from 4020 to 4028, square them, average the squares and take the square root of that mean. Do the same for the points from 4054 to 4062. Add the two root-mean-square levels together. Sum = 19.6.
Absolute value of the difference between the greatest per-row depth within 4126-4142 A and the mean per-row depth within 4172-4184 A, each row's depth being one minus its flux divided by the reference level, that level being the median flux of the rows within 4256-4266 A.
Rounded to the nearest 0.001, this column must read 0.011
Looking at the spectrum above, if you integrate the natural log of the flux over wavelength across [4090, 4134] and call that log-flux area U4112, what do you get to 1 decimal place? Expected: 99.3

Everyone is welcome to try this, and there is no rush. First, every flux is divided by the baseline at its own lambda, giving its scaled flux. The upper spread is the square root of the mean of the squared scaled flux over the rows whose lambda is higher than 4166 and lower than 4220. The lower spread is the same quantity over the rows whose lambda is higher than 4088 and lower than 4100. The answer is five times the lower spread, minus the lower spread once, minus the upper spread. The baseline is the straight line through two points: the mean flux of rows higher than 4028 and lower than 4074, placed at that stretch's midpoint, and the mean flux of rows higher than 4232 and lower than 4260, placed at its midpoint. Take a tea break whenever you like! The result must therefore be 2.96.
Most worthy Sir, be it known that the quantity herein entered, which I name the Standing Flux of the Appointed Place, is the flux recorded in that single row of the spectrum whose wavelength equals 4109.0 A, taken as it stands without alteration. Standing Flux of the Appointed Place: 9.633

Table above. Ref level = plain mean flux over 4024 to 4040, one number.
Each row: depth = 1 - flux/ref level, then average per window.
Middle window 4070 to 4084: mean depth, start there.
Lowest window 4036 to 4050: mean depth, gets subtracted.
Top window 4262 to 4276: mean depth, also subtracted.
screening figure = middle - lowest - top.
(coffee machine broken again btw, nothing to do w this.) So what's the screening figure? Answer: -0.01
